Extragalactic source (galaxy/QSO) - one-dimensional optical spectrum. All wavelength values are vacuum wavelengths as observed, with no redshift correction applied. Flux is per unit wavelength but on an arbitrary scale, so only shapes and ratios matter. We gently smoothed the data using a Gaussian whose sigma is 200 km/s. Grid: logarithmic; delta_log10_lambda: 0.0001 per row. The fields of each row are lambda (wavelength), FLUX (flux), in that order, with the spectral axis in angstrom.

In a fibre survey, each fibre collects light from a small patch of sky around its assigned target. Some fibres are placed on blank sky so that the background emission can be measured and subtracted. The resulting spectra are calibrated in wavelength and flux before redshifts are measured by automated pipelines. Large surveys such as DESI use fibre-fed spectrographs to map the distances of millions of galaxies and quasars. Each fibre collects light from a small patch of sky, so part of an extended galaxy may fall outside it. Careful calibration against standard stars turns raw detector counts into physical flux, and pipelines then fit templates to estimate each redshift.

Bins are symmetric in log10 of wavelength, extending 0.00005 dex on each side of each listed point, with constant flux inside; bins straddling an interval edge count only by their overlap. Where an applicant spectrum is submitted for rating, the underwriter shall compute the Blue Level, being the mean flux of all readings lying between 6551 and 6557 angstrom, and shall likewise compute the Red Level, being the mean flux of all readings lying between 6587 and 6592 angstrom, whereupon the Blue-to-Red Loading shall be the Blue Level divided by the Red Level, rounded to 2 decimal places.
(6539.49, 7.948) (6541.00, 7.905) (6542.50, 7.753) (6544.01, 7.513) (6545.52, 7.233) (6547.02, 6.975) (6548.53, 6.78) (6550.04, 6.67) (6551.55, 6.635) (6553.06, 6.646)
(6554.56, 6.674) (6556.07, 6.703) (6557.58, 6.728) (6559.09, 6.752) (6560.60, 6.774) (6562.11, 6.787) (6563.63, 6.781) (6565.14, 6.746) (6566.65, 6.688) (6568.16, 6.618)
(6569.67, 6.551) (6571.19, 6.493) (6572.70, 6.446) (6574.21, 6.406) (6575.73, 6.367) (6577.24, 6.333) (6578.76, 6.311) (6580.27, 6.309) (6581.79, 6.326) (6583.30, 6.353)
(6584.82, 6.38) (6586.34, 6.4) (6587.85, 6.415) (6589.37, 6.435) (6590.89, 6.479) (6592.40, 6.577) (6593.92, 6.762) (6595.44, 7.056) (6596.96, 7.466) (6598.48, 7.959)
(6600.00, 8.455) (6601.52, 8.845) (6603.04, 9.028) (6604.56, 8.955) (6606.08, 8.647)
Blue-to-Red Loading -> 1.03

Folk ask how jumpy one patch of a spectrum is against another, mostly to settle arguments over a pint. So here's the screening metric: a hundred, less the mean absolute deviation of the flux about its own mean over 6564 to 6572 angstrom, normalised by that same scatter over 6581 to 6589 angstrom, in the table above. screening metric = 97.2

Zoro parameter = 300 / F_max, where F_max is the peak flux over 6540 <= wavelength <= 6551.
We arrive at 38.0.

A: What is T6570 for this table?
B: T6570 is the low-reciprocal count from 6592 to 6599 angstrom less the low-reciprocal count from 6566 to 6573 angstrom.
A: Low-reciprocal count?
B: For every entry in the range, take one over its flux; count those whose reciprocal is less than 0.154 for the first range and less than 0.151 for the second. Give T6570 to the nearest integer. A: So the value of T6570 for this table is 4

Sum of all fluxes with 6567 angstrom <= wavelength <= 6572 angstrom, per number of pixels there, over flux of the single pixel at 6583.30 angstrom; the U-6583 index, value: 1.03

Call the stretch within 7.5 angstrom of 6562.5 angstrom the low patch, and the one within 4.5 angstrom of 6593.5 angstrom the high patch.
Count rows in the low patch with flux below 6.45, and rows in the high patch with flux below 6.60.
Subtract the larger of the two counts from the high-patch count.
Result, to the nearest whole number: 0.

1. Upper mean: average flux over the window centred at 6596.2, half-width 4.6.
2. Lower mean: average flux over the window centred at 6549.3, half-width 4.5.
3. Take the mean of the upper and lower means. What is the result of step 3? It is 7.10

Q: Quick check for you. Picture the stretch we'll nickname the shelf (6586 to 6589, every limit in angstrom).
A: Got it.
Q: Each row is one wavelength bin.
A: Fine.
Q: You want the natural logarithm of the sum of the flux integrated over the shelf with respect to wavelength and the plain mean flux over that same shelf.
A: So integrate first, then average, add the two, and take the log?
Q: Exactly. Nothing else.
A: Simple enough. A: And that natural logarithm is 3.25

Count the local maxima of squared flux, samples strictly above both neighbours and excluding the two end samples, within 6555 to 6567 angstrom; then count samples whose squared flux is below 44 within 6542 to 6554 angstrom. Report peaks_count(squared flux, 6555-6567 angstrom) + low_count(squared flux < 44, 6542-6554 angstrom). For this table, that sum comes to 1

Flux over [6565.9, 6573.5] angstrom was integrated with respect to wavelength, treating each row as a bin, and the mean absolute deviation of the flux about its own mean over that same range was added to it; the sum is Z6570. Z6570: 50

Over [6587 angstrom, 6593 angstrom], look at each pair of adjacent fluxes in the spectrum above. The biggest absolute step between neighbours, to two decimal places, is 0.10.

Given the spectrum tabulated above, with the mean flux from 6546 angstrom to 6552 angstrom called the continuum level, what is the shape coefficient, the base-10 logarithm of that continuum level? 0.83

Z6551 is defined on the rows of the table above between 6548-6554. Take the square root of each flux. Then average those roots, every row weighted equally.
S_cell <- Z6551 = 2.59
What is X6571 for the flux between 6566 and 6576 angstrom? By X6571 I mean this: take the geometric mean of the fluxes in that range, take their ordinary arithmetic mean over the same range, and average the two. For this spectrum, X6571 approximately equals 6.51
